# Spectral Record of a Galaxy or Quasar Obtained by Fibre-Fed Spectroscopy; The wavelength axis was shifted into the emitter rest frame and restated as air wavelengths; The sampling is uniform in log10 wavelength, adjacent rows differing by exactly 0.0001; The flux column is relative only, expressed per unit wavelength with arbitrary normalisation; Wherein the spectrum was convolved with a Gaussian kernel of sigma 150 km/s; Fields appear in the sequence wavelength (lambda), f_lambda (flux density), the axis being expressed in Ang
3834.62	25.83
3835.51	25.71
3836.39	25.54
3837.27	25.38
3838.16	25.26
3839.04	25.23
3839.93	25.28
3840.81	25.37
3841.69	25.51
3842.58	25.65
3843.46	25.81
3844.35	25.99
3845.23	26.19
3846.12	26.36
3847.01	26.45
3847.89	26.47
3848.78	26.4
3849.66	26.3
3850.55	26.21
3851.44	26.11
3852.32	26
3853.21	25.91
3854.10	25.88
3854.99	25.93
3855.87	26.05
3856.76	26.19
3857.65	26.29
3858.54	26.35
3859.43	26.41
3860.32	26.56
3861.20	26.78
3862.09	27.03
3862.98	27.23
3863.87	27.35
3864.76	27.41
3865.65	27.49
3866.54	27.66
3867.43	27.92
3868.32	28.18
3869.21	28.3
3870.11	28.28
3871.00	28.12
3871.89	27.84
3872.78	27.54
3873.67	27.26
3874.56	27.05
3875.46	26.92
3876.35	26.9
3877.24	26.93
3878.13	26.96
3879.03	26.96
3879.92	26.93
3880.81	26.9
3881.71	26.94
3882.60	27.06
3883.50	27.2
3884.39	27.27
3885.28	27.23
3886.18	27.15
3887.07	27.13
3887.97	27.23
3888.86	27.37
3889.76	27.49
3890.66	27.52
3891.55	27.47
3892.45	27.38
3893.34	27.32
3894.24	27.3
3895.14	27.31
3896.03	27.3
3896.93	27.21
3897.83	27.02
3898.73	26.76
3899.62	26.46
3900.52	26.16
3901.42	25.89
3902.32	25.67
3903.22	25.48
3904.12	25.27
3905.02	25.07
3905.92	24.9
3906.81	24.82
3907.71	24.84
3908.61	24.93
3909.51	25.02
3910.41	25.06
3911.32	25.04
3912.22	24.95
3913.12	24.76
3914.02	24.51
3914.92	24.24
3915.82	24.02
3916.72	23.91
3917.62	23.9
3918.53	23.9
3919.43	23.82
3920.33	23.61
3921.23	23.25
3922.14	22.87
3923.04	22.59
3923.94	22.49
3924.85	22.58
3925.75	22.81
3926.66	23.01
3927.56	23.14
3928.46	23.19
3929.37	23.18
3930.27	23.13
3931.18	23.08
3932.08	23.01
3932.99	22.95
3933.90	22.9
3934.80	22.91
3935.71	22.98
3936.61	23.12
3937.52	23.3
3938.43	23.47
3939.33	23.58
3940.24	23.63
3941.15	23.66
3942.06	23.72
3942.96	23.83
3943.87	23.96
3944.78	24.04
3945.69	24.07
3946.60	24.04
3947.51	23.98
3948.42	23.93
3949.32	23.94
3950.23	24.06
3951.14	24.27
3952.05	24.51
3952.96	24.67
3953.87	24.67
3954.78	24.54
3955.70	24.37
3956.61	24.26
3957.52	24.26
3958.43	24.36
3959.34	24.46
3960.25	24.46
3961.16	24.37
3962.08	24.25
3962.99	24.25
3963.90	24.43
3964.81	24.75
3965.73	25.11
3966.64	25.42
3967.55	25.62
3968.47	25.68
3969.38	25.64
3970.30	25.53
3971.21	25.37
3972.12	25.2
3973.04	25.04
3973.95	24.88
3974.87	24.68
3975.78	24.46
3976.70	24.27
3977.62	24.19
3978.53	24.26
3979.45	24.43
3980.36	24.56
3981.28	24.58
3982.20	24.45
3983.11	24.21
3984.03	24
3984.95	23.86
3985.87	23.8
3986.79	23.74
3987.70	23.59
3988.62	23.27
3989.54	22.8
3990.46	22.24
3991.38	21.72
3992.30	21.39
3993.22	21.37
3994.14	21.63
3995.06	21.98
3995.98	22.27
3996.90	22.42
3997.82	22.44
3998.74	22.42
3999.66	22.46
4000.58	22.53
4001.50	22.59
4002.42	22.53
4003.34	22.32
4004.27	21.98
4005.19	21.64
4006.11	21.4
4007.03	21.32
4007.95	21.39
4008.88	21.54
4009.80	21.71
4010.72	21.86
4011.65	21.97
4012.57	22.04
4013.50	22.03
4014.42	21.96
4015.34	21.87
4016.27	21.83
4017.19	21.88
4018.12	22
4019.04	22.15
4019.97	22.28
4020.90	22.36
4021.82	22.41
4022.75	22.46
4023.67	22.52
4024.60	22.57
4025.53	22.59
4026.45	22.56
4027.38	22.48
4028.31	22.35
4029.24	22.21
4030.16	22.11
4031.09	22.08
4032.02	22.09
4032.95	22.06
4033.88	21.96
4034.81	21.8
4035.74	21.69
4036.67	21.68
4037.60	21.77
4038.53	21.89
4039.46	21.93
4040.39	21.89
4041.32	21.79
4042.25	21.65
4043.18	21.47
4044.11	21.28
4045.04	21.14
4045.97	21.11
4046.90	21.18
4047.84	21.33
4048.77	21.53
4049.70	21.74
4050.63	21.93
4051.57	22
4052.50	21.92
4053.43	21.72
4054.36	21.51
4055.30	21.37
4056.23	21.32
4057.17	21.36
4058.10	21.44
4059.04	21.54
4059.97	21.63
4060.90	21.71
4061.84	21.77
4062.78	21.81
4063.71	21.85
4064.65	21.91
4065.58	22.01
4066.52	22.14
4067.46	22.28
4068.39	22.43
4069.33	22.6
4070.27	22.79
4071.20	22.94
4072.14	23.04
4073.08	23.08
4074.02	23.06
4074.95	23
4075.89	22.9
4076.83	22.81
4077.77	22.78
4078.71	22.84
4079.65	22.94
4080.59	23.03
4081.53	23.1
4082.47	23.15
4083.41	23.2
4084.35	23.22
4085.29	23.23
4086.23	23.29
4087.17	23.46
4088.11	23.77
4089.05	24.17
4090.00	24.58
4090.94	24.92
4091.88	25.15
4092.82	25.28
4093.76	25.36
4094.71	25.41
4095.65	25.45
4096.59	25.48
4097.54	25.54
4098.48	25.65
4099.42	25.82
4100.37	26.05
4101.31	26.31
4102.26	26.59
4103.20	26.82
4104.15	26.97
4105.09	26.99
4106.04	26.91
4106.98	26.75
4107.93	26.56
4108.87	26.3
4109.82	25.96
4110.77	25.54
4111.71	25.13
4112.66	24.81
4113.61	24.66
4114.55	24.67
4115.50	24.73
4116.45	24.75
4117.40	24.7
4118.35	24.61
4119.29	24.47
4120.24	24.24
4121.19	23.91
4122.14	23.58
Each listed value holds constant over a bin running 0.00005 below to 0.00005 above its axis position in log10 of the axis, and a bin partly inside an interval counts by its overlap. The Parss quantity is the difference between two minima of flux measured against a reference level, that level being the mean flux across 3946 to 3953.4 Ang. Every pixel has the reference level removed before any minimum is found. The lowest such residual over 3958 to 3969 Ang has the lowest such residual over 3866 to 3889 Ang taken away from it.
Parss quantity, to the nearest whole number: -3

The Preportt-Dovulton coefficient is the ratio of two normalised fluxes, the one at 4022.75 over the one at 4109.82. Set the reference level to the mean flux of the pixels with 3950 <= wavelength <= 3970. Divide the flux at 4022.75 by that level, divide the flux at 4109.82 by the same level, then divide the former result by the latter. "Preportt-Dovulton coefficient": 0.87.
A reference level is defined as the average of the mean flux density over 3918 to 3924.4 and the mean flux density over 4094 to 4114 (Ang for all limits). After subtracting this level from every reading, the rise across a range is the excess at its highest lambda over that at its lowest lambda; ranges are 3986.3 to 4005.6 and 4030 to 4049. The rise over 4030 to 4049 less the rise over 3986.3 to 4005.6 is 1.5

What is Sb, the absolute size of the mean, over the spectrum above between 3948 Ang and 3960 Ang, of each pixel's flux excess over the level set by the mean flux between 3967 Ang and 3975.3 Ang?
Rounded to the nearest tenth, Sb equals 1.0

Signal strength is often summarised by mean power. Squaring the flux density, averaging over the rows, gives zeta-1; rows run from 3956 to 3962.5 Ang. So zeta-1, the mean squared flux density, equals 593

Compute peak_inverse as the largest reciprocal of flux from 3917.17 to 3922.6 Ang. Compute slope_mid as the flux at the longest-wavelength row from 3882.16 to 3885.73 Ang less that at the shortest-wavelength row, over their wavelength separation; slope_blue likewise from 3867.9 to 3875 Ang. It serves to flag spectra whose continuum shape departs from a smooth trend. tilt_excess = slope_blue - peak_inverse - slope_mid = -0.29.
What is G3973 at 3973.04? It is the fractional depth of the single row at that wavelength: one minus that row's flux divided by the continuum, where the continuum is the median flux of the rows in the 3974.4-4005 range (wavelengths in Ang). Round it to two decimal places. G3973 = -0.10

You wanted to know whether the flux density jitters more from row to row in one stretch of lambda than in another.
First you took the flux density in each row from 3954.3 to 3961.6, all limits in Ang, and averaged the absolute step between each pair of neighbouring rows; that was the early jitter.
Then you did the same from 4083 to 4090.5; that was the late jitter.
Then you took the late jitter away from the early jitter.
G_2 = -0.12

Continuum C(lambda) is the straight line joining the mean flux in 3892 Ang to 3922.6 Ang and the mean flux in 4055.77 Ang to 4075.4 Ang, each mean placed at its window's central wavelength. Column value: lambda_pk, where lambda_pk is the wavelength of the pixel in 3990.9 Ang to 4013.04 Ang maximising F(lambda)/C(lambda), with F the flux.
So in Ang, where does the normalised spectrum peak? 4001.50 Ang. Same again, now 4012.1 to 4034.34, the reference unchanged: 4025.53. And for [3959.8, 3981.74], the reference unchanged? 3968.47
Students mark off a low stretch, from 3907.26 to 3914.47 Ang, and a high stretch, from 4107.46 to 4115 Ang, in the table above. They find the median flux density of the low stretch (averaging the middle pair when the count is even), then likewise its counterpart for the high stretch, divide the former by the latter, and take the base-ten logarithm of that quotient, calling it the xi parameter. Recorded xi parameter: -0.01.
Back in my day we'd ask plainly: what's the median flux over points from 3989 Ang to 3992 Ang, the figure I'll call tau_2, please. 22.2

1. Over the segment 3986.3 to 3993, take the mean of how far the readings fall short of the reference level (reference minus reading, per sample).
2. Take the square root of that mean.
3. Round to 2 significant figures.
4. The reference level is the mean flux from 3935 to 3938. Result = 0.67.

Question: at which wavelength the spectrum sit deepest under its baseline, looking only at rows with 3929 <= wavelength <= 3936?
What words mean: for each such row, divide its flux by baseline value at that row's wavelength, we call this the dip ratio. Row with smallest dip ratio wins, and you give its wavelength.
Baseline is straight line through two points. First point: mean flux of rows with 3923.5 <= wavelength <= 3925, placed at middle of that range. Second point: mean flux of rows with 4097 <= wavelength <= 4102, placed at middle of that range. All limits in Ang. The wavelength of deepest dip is 3934.80 Ang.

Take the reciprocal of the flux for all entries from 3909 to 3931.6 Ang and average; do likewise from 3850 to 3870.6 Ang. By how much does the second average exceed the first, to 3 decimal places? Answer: -0.005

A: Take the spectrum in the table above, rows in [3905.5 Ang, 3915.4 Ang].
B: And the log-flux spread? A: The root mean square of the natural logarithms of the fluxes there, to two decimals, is 3.21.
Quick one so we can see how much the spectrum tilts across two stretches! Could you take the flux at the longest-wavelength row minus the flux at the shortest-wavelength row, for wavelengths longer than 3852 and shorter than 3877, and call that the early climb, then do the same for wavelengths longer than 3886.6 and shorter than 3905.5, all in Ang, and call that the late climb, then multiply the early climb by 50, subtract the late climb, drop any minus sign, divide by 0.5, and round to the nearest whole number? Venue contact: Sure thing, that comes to 94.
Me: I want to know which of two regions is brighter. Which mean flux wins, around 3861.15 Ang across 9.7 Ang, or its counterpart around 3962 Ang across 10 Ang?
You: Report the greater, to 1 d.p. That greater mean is 26.8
